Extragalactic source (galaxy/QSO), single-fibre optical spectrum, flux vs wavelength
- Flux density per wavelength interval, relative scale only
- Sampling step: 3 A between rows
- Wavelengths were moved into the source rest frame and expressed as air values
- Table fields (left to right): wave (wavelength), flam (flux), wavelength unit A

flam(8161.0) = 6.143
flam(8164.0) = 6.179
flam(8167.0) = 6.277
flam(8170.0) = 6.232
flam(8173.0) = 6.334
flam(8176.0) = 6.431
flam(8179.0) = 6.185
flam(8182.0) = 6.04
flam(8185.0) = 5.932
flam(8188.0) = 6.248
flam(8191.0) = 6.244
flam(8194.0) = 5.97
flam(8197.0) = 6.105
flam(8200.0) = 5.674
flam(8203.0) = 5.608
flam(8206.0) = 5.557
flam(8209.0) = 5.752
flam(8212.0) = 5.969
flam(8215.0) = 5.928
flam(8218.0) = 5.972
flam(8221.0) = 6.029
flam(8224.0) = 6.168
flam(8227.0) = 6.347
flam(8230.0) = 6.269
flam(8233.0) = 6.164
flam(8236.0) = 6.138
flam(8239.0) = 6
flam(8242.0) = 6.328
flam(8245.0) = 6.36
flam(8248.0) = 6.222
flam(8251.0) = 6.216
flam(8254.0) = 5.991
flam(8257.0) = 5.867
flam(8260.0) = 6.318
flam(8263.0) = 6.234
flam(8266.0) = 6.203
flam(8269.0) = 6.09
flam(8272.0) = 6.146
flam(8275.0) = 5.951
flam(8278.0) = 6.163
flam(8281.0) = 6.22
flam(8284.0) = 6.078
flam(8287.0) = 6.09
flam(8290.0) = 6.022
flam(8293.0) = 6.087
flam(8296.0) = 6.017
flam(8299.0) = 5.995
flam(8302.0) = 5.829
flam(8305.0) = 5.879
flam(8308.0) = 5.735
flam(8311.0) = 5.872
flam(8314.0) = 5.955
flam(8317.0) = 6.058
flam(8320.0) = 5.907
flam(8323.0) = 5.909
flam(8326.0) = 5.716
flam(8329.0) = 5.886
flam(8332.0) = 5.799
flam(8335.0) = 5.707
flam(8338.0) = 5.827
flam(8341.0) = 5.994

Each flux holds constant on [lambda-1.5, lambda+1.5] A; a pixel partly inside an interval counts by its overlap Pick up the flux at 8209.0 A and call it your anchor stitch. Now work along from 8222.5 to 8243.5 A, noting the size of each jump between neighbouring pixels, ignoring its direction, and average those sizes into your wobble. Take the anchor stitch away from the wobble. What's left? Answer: -5.61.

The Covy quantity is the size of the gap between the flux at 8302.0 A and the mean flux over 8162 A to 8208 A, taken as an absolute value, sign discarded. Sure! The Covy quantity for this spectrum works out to 0.24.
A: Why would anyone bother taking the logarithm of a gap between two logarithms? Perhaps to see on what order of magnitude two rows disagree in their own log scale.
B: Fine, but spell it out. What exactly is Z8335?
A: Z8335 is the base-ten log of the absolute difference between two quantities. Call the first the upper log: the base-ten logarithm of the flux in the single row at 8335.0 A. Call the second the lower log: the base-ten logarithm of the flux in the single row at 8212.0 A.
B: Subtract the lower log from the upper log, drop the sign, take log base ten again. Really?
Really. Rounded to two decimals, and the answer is -1.71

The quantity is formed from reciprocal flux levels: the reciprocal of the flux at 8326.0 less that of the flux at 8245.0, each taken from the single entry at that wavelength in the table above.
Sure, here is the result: 0.018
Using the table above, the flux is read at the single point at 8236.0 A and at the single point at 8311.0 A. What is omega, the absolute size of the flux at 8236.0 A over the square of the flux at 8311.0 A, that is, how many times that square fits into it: 0.178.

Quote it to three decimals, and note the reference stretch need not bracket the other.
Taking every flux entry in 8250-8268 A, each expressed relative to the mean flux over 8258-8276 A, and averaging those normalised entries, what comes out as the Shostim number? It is 0.997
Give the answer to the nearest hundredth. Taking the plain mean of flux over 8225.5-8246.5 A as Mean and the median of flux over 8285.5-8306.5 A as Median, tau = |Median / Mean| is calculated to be 0.97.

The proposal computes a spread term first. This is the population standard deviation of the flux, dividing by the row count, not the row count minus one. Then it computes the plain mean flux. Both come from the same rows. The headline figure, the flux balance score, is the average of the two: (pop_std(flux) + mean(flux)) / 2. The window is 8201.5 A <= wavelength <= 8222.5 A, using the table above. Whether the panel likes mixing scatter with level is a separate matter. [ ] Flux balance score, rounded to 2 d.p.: 3.00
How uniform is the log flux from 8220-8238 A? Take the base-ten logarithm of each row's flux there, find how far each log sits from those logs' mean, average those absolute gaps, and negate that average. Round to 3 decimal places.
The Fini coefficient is -0.006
